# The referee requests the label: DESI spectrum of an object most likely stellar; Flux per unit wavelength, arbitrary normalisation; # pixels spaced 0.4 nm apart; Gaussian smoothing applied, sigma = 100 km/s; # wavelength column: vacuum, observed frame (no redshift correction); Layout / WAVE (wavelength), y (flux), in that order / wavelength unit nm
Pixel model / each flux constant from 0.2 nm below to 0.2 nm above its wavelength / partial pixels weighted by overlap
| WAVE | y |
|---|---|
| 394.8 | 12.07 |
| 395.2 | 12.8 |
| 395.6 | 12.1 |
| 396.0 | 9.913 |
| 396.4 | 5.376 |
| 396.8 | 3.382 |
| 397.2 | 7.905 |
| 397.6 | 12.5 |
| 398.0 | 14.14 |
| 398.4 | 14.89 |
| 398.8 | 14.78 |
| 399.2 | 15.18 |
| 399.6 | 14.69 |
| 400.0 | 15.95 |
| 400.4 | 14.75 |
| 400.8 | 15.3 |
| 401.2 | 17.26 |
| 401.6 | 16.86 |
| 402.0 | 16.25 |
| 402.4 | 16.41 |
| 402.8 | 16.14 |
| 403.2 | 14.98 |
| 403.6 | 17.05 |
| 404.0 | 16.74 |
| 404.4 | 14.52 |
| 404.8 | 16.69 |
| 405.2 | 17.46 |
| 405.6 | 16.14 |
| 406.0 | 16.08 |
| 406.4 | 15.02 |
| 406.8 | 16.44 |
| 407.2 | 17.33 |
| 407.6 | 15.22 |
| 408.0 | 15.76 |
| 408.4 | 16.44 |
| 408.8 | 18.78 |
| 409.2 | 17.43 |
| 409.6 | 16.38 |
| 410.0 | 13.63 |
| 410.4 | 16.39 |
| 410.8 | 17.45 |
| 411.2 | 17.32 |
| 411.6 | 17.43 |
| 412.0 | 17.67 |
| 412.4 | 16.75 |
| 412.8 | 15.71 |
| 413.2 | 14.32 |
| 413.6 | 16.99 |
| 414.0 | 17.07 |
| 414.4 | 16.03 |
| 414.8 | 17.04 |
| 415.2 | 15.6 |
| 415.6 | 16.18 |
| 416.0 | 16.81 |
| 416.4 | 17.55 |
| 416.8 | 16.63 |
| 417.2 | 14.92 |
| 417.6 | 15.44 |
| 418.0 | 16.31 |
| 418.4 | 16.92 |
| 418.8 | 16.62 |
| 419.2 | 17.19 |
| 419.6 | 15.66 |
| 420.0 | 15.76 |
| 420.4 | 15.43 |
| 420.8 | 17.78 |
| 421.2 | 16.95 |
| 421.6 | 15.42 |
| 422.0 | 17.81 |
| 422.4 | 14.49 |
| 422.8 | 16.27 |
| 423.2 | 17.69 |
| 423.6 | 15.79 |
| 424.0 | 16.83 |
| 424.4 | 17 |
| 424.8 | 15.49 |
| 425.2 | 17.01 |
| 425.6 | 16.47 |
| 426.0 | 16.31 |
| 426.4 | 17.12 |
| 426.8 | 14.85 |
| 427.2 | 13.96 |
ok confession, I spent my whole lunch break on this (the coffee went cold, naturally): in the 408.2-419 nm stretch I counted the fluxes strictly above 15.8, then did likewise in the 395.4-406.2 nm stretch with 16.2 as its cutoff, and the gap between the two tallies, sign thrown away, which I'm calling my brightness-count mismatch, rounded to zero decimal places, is 13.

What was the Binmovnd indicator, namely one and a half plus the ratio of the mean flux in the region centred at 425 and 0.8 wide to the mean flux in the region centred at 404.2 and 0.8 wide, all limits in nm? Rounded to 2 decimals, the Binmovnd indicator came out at 2.54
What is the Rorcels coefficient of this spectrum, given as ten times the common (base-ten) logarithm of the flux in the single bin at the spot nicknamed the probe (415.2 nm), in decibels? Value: 11.9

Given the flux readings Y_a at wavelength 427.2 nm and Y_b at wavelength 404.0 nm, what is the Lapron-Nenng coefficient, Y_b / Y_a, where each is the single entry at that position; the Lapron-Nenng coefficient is 1.20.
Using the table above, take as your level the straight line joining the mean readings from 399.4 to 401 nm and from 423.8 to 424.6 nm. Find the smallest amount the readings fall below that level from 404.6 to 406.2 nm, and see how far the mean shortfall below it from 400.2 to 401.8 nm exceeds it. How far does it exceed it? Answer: 1.1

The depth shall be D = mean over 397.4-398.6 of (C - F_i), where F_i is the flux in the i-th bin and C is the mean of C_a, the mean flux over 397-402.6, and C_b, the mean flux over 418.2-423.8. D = 1.8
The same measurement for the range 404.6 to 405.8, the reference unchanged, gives -1.2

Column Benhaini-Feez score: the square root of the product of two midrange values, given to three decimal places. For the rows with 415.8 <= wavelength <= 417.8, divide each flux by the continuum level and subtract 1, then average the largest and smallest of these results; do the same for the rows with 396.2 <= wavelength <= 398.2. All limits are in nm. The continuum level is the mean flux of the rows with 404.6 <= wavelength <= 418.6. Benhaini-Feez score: 0.076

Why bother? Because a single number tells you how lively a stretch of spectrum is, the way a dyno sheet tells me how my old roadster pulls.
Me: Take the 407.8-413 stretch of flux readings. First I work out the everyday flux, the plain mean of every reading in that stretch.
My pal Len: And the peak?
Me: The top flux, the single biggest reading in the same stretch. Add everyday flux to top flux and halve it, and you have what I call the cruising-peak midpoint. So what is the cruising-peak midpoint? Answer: 17.7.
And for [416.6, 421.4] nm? 17.0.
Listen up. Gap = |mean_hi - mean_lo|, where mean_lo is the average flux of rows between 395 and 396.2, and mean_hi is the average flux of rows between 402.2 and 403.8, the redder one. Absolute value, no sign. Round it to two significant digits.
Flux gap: 4.5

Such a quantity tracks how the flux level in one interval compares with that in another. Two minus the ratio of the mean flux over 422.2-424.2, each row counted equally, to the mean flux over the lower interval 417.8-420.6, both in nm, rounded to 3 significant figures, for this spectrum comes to 1.00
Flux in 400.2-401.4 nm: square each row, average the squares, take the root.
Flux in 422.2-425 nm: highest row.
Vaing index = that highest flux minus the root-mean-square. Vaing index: 1.9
